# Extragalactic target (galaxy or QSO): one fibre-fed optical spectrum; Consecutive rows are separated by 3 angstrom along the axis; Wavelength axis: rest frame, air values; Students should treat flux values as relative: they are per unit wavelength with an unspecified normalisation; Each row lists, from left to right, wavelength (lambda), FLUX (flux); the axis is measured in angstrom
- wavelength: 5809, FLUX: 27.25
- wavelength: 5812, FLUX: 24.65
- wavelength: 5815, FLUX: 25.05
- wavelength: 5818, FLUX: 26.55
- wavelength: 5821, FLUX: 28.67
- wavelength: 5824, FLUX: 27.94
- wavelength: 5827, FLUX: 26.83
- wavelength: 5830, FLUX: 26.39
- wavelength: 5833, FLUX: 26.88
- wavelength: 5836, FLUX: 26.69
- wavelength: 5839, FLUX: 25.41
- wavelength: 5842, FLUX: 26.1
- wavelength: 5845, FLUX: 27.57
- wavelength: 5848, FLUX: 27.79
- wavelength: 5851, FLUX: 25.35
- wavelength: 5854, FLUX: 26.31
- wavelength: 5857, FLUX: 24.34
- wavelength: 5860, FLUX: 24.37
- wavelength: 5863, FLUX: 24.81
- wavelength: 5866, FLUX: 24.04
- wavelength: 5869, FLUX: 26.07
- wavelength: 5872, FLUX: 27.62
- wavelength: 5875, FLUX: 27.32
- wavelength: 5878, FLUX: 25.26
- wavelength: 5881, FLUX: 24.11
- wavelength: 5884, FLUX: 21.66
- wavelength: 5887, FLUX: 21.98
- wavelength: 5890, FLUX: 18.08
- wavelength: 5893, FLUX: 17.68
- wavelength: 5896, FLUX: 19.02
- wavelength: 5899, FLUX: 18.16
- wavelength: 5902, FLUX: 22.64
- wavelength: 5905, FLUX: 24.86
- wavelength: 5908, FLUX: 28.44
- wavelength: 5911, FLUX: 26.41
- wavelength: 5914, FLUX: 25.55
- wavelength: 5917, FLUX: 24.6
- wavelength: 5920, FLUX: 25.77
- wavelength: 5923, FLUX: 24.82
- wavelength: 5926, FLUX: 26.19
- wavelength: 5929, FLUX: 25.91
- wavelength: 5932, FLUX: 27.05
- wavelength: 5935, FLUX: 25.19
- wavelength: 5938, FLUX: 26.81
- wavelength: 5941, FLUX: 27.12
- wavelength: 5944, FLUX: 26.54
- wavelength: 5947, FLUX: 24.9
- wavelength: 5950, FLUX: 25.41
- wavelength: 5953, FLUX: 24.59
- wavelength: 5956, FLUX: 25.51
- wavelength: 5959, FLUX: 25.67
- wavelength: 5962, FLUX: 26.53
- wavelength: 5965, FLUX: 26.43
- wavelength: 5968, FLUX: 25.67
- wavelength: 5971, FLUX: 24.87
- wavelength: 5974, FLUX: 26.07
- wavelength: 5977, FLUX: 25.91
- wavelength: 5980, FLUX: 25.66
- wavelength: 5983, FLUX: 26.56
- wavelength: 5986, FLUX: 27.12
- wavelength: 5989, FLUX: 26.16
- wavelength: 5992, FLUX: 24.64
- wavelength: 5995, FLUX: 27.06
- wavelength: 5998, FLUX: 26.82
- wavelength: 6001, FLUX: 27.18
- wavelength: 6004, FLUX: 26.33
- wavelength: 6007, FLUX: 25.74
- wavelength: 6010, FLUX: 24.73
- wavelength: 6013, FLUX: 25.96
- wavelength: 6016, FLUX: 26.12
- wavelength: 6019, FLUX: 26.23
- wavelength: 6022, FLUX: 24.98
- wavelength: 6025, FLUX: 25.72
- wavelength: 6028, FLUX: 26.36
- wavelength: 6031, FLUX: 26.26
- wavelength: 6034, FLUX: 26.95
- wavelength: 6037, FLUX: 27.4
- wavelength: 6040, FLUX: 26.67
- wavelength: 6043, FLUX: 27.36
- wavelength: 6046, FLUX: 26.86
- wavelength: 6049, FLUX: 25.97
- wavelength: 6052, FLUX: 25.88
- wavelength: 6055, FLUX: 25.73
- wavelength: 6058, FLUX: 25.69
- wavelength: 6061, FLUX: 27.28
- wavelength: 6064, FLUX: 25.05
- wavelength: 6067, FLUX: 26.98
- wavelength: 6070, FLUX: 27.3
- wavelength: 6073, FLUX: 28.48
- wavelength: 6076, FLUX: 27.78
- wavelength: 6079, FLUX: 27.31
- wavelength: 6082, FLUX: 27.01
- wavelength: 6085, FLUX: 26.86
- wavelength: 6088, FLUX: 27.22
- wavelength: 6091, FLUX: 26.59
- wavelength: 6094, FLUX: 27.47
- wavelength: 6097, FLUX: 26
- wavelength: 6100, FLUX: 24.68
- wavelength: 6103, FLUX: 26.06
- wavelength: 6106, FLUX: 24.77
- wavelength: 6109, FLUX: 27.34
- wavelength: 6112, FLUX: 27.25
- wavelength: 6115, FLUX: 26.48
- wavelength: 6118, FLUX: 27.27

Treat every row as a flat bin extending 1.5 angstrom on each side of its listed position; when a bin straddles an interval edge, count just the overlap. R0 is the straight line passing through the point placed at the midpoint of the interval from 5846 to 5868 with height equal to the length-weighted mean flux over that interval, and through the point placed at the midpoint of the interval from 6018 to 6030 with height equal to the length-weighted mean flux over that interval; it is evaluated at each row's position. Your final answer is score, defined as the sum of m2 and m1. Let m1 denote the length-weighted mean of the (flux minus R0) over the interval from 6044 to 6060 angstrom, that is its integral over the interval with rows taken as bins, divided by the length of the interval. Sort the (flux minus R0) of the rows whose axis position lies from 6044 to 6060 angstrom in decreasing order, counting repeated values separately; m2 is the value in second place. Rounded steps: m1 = 0.2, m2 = 0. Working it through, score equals 0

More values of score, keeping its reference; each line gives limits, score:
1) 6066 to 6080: 3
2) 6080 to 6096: 2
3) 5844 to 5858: 3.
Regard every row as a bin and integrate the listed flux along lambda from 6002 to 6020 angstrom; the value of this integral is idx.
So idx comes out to 466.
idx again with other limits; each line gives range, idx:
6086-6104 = 474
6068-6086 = 494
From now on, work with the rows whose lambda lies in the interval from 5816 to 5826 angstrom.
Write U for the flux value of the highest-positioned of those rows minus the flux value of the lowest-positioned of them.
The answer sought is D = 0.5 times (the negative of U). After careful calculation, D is -0.7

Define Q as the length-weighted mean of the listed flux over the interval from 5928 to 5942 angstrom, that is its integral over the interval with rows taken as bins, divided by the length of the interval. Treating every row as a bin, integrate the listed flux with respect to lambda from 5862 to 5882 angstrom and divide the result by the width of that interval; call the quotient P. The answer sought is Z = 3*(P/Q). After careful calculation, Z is 2.92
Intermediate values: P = 25.7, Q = 26.4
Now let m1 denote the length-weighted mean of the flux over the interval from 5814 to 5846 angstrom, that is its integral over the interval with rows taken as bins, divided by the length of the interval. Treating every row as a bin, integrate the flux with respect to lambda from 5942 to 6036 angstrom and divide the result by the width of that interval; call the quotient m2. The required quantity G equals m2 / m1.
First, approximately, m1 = 26.7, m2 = 26.0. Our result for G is 0.97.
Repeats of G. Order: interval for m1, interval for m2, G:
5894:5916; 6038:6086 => 1.14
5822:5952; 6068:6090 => 1.09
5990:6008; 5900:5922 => 0.96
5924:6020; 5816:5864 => 1.01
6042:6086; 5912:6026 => 0.97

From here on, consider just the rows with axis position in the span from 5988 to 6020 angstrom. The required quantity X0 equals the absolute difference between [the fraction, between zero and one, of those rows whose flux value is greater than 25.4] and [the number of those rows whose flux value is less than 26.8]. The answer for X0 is 7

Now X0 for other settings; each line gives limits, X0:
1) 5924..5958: 7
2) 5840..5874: 7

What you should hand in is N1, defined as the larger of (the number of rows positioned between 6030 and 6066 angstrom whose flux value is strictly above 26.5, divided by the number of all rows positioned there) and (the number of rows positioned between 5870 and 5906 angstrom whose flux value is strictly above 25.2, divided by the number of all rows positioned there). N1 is 0.50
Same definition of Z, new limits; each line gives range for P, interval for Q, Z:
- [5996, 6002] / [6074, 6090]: 2.97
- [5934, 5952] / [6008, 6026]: 3.04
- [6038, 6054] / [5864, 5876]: 3.04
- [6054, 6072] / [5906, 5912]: 2.90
